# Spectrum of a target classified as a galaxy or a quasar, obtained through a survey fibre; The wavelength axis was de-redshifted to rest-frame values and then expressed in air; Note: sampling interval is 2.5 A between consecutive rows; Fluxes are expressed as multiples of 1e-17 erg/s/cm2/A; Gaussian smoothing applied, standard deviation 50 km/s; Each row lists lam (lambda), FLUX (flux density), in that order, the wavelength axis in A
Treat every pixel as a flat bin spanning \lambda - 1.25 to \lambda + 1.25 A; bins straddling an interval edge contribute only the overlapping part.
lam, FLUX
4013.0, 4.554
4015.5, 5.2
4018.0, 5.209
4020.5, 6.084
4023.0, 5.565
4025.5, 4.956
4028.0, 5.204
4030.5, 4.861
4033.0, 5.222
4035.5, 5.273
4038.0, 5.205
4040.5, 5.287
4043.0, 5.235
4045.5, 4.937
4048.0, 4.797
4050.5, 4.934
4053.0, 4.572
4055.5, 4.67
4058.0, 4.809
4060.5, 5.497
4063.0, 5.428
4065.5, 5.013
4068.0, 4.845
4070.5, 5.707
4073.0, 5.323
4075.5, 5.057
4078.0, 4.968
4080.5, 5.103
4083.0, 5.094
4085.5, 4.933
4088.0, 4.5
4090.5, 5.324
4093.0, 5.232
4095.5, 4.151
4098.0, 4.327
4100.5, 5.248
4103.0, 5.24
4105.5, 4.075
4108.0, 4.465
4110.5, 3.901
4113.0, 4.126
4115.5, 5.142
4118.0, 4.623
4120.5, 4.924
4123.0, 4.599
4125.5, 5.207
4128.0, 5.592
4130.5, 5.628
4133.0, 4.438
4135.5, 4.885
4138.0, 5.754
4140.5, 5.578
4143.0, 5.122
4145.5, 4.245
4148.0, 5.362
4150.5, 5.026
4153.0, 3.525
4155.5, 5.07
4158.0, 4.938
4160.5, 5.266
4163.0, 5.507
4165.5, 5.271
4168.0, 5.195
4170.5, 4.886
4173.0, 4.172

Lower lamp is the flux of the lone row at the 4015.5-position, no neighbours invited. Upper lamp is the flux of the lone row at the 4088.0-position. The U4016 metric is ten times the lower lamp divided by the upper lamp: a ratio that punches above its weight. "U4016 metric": 11.6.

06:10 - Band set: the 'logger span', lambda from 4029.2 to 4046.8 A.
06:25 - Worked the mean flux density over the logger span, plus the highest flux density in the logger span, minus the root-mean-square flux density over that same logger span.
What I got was 5.28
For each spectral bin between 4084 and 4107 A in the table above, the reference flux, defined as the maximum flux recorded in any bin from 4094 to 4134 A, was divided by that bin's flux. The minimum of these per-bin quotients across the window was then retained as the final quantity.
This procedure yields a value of 1.06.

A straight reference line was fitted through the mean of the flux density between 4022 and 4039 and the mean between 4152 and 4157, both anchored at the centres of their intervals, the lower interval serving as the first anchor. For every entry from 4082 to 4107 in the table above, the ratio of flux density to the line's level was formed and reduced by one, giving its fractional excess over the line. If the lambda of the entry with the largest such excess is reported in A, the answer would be 4103.0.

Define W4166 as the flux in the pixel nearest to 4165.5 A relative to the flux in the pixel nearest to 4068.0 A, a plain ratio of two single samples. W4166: 1.09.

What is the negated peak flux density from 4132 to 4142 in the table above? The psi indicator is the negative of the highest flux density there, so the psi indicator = -5.75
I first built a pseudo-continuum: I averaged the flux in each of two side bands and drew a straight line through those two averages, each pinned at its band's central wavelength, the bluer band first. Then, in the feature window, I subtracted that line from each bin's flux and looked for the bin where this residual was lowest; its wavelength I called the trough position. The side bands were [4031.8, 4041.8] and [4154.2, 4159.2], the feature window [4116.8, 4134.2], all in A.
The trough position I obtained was 4133.0 A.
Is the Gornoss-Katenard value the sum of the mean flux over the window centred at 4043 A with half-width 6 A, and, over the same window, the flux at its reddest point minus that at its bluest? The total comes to 4.7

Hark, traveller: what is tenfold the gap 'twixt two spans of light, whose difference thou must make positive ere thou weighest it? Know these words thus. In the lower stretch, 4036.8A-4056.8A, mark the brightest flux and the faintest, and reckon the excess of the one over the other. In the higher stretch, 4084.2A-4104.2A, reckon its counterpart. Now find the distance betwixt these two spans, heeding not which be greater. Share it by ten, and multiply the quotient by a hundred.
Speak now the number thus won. 4.6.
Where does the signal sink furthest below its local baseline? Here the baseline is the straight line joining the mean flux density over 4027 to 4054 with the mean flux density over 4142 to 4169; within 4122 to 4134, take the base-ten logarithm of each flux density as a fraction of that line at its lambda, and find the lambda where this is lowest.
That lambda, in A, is 4133.0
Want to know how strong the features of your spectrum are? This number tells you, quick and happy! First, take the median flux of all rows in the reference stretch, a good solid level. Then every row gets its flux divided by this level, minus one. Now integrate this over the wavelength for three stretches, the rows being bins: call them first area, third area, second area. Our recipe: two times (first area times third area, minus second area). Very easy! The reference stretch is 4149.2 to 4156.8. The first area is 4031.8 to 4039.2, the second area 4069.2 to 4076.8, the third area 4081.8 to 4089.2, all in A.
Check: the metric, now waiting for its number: -1.2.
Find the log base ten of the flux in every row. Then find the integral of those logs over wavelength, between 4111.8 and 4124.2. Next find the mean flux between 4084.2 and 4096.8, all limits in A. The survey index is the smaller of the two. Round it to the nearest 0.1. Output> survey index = 4.8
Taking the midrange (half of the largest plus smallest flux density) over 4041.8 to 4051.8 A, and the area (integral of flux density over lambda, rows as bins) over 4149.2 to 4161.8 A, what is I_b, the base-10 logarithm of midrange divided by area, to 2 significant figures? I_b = -1.1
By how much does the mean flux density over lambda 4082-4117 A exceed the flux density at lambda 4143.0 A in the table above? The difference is -0.4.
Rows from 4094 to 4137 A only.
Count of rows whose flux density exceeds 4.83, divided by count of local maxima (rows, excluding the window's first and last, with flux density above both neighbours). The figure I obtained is 1.6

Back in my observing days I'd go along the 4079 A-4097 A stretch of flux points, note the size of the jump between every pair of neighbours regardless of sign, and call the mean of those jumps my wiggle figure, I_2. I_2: 0.43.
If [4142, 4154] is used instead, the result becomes 0.96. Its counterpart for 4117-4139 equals 0.52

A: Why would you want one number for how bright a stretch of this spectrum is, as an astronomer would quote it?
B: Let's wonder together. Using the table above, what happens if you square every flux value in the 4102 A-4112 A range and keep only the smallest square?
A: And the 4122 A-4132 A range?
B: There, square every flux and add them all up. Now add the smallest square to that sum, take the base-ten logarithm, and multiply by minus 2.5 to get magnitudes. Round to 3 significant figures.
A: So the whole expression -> -5.25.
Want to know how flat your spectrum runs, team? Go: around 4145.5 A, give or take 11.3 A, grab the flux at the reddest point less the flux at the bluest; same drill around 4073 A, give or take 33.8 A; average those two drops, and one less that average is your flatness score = 1.5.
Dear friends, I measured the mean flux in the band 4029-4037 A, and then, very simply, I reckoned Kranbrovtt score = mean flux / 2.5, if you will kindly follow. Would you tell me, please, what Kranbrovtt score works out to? 2.05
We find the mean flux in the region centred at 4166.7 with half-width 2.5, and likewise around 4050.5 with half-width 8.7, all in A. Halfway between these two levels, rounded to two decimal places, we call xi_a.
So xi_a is 5.04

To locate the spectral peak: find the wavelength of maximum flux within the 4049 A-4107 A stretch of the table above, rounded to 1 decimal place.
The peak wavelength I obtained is 4070.5 A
